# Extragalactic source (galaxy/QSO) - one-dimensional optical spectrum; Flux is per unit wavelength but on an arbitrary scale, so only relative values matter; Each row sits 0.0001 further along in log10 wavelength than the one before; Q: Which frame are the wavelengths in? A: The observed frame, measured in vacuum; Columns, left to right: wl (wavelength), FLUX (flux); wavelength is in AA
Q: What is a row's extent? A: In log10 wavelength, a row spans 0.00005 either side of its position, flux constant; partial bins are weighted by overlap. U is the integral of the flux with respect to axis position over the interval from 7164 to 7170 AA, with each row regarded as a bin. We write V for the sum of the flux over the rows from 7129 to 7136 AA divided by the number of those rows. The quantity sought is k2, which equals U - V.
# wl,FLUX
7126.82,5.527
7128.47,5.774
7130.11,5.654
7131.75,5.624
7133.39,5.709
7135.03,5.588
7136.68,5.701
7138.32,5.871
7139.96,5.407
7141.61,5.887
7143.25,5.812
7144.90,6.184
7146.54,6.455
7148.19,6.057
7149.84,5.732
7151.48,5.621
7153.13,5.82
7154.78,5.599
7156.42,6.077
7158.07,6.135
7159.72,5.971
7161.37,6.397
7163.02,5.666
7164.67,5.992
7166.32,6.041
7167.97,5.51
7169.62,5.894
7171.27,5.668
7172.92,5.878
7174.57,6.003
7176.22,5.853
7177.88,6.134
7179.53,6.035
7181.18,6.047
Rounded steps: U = 35.1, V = 5.6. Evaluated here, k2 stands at 29.5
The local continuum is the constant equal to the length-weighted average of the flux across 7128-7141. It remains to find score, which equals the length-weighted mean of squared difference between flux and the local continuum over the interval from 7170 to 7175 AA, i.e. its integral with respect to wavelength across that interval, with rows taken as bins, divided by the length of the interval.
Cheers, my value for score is 0.05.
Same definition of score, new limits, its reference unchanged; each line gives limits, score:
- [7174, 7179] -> 0.12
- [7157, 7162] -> 0.26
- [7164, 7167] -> 0.12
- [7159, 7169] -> 0.15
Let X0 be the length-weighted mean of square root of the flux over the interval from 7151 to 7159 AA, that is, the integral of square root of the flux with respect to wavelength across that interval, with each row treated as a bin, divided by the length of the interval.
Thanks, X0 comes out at 2.42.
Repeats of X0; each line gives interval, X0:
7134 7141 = 2.38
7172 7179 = 2.44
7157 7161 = 2.47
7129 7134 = 2.38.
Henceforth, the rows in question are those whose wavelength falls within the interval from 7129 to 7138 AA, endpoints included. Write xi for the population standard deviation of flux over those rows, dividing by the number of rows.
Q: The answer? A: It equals 0.05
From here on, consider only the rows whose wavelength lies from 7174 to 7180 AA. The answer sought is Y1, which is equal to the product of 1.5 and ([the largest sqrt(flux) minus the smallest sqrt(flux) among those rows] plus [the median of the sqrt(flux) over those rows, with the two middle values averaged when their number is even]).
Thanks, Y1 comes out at 3.77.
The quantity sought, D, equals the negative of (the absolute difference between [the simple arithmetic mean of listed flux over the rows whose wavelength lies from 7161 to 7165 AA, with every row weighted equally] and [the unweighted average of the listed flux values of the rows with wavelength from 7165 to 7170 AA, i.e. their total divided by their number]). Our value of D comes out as -0.20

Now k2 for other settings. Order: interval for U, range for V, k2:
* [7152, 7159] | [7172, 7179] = 35.3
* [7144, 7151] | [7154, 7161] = 36.6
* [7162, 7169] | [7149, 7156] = 35.1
